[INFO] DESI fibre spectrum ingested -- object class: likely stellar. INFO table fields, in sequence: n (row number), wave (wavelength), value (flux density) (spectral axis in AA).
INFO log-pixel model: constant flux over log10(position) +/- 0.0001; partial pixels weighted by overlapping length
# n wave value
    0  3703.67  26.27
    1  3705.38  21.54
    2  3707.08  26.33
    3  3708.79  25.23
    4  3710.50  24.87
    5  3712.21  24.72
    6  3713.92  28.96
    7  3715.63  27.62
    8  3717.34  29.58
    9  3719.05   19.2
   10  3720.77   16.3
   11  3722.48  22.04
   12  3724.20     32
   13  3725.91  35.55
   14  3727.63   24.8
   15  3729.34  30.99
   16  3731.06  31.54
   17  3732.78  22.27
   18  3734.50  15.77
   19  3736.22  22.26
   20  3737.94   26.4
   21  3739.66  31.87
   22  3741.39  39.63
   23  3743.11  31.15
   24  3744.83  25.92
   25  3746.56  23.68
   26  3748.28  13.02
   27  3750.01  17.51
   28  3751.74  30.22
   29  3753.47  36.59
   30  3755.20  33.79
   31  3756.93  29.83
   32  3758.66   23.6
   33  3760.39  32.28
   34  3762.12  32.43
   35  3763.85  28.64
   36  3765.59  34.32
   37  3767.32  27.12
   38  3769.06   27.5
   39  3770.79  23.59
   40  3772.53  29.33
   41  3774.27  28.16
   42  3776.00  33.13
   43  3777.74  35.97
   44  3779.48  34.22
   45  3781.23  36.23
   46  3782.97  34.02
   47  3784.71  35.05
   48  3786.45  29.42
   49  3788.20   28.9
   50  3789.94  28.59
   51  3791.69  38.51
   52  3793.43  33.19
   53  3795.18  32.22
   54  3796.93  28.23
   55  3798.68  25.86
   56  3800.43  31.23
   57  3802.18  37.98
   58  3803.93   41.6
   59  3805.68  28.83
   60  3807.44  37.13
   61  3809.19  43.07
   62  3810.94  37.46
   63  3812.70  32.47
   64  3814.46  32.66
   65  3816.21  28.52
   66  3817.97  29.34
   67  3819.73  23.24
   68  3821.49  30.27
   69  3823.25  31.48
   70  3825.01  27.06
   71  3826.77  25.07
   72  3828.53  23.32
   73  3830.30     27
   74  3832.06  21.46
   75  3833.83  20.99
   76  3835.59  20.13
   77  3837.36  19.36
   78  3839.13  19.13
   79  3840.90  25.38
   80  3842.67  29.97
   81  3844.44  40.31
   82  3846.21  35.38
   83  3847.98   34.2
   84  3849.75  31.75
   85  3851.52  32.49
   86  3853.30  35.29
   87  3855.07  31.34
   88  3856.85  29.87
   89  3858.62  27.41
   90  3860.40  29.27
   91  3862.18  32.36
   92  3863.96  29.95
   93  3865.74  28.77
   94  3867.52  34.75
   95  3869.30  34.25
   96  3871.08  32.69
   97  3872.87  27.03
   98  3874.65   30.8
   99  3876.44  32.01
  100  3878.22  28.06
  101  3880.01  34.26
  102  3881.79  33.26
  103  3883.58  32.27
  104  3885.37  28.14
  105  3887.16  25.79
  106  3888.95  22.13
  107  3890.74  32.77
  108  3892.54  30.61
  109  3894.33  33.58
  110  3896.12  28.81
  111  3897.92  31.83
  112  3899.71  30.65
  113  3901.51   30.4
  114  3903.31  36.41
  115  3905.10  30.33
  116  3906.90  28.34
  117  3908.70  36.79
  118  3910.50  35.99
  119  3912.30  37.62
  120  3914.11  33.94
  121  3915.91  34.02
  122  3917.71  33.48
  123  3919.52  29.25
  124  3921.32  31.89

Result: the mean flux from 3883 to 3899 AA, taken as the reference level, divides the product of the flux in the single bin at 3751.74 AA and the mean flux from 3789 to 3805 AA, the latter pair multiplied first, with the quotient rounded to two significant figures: 34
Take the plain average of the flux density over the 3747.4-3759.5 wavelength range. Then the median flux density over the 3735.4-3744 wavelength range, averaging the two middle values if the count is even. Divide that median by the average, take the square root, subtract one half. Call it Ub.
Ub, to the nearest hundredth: 0.59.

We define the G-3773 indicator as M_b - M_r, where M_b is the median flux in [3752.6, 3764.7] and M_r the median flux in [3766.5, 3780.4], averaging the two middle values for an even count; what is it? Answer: 3.5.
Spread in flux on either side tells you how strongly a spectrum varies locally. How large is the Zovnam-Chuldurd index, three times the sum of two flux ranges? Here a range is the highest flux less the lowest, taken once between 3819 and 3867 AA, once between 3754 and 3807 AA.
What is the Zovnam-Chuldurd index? 118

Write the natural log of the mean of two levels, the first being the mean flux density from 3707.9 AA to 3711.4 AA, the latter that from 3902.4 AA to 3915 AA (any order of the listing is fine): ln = 3.39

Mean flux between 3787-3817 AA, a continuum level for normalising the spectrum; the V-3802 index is 33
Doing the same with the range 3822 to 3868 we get 29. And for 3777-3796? 33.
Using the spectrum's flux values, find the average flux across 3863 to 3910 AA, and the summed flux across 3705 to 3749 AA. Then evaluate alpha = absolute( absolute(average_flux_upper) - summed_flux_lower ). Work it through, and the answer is 642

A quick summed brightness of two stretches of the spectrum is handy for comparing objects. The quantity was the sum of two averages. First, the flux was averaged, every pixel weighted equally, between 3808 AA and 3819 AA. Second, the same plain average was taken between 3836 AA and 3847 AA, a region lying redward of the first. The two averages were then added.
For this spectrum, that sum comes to 62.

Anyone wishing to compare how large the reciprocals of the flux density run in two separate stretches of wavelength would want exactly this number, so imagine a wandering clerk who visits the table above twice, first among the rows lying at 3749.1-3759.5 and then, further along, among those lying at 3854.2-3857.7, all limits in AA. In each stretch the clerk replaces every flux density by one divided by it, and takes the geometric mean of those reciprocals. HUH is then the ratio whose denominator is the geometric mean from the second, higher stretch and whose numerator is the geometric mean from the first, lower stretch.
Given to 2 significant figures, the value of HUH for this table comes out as 1.1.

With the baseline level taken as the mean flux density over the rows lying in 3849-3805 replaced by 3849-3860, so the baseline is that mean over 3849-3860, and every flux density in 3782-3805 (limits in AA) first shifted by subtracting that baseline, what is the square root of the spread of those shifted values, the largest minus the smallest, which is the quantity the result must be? 4.0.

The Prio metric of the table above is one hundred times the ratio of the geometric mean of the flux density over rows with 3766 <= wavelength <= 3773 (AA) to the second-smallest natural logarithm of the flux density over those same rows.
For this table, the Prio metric 812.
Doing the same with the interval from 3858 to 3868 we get 903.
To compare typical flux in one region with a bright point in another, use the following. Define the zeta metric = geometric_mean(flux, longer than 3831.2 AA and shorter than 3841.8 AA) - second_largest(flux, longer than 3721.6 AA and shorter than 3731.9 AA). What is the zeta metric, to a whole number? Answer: -11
